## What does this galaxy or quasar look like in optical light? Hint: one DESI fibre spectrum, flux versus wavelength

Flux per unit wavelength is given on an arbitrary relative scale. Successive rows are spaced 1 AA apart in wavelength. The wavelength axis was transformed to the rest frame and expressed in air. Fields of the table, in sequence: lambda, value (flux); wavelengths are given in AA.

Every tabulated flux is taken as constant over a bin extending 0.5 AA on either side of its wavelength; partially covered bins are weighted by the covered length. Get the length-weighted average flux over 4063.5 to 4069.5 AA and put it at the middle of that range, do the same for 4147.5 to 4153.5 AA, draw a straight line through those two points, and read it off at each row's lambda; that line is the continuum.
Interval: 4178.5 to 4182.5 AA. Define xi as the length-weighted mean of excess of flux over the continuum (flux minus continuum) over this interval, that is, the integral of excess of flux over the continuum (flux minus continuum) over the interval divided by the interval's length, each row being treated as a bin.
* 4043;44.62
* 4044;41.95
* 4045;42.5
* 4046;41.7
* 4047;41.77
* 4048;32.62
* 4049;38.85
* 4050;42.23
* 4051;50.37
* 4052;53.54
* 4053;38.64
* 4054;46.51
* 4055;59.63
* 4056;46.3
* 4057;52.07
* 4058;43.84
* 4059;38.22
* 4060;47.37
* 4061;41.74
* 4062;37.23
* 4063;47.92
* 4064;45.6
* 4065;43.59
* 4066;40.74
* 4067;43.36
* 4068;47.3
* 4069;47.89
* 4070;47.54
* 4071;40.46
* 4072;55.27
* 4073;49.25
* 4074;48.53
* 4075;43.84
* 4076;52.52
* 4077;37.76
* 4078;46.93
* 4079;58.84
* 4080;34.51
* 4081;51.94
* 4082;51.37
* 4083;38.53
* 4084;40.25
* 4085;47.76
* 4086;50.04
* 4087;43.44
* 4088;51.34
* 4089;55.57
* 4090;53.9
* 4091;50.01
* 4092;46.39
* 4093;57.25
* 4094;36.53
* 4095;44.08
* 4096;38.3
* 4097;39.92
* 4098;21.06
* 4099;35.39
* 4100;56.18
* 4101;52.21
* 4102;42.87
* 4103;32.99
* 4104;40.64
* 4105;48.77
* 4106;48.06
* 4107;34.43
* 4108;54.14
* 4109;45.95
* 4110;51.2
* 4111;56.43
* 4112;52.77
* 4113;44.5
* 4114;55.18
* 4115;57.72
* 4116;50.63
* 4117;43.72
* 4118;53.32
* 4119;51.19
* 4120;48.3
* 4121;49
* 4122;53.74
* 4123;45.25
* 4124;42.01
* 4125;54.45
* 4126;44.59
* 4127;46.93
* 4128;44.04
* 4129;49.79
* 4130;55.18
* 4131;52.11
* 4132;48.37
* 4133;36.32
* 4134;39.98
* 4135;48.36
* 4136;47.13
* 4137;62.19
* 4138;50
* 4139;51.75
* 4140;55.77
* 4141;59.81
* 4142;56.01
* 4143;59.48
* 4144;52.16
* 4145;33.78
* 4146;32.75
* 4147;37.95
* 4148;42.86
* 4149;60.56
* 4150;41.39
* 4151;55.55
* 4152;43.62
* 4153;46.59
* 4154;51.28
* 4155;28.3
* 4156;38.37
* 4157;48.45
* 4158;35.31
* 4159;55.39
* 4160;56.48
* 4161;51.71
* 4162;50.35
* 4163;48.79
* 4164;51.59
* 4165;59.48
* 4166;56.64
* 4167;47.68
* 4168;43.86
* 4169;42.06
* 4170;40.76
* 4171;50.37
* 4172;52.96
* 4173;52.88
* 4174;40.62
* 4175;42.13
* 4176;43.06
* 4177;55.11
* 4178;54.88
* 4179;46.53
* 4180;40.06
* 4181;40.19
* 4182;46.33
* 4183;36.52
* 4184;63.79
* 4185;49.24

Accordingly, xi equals -6.5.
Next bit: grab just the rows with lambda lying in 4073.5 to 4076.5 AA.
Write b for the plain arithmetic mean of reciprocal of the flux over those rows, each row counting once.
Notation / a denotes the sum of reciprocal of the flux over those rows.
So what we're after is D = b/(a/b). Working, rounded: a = 0.062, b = 0.0208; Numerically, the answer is 0.0069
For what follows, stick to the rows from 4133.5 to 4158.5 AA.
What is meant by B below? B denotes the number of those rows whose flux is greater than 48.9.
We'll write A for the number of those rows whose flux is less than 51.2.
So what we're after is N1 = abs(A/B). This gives 1.4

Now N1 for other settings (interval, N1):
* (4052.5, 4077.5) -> 4.2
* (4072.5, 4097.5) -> 1.5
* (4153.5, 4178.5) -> 1.1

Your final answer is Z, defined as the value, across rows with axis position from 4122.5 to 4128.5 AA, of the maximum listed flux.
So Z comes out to 54.45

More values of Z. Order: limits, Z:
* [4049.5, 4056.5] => 59.63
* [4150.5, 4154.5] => 55.55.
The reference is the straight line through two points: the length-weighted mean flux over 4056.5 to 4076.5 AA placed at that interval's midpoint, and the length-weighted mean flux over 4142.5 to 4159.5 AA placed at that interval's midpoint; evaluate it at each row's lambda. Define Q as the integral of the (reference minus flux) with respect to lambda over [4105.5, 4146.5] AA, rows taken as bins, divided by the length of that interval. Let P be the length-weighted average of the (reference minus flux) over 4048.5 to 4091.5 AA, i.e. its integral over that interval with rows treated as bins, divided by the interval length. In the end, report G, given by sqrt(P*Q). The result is 1.9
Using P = -0.9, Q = -4.1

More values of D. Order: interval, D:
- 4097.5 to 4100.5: 0.0104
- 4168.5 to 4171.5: 0.0076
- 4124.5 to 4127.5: 0.0069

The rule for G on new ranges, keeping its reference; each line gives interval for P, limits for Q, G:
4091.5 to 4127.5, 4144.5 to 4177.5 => 1.5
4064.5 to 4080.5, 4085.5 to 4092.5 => 1.5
